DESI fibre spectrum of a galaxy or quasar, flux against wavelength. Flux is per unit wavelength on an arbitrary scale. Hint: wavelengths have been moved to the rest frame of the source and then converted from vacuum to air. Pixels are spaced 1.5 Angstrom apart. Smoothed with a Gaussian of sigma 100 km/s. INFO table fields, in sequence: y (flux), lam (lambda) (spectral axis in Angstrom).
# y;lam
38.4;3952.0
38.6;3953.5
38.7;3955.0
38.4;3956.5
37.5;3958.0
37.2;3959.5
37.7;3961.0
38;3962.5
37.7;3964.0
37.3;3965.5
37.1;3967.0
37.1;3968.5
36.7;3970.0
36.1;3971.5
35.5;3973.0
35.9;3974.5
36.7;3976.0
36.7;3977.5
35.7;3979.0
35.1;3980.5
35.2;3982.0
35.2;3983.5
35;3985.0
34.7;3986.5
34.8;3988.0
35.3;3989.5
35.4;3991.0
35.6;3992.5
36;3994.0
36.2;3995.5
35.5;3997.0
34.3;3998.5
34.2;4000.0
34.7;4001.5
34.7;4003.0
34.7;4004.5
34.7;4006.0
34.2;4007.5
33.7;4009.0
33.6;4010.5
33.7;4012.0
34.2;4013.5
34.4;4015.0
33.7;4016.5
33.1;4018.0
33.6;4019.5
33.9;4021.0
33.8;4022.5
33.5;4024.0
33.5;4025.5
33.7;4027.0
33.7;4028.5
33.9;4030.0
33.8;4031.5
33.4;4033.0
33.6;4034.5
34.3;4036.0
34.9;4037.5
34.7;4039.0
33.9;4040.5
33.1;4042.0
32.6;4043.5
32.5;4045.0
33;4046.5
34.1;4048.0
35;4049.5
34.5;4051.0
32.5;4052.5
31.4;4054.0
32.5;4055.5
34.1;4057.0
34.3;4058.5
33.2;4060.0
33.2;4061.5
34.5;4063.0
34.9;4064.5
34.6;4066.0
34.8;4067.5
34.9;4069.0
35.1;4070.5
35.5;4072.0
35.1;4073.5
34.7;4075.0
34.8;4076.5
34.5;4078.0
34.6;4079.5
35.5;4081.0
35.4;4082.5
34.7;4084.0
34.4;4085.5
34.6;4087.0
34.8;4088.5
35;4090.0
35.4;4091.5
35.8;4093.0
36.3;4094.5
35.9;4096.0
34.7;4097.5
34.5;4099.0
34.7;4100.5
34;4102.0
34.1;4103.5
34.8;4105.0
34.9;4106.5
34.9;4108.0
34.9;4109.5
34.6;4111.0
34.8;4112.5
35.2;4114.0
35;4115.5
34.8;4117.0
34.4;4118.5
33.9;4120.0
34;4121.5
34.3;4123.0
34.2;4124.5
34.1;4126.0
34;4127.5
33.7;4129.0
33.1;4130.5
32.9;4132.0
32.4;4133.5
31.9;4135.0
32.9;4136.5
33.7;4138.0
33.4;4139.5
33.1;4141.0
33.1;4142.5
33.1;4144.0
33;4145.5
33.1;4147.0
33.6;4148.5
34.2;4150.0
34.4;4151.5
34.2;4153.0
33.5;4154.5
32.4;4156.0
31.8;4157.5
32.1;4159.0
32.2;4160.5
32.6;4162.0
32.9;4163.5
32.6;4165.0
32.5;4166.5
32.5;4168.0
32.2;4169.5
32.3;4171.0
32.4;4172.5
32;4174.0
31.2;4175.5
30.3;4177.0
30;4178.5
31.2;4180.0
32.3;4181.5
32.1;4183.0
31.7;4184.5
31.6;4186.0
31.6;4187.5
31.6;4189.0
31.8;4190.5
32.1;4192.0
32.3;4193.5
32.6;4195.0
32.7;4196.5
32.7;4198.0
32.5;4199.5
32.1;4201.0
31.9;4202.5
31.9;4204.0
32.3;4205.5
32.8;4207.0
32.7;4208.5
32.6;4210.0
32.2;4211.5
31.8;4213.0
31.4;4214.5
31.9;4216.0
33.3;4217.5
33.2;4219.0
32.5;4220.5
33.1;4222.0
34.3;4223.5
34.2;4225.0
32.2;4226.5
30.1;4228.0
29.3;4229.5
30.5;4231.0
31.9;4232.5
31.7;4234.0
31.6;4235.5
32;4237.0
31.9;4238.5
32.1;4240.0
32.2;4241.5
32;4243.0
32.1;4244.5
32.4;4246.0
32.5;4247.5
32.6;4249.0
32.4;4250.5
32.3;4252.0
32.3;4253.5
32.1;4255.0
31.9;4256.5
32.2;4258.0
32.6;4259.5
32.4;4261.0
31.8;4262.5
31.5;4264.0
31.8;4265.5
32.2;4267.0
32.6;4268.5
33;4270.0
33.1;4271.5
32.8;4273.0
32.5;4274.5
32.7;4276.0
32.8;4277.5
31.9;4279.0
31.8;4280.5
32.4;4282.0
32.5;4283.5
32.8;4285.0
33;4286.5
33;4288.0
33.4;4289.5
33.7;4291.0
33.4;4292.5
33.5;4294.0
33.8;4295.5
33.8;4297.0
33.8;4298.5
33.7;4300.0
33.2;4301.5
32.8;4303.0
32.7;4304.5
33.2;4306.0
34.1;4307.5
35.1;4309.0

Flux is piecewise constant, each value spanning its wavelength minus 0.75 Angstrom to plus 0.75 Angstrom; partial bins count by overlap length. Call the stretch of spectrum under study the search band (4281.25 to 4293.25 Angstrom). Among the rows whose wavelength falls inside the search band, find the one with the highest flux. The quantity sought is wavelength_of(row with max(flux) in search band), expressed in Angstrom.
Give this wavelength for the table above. 4291.0 Angstrom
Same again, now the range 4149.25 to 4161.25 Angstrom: 4151.5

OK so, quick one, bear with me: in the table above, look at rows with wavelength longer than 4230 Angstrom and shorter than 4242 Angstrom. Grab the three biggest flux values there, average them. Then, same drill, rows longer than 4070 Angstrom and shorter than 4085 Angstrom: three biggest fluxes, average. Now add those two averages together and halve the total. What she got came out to 33.8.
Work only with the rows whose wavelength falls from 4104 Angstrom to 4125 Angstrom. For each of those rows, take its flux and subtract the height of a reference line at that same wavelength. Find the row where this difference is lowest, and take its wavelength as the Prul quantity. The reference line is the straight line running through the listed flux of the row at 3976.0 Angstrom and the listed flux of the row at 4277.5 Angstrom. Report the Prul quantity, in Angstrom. 4120.0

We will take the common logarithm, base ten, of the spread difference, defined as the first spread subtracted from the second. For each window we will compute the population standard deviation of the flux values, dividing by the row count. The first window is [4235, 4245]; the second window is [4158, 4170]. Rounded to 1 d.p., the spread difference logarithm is -1.2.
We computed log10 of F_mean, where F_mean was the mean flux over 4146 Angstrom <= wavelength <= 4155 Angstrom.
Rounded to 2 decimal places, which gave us 1.53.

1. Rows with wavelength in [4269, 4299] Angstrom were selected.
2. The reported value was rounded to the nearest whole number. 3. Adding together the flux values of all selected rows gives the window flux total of 660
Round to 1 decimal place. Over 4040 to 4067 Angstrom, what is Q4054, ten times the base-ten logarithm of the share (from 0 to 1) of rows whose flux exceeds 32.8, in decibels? -1.4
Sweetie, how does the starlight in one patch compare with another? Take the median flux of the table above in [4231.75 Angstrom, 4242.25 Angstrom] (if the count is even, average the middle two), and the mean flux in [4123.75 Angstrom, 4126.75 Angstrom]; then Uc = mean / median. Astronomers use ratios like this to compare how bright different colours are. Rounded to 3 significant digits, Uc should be 1.07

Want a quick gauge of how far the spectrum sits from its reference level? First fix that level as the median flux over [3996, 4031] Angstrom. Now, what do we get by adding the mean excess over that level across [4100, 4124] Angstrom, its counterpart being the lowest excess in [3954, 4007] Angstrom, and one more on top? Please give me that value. 2.0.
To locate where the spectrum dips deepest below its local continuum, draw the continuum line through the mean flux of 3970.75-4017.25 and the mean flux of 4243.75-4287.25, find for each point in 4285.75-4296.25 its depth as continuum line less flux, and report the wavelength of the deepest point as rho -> 4286.5 Angstrom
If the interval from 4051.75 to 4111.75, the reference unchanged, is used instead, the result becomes 4054.0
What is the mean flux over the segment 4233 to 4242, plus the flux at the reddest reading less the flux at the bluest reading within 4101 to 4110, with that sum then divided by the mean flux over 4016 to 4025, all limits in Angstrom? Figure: 0.977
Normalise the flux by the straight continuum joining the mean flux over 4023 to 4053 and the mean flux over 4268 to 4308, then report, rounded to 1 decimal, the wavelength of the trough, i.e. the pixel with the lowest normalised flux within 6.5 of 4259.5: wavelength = 4264.0 Angstrom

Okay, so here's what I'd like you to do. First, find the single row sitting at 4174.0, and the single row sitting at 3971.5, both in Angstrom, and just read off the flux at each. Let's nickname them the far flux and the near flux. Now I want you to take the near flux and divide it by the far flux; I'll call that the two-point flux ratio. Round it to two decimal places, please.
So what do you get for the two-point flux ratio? 1.13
